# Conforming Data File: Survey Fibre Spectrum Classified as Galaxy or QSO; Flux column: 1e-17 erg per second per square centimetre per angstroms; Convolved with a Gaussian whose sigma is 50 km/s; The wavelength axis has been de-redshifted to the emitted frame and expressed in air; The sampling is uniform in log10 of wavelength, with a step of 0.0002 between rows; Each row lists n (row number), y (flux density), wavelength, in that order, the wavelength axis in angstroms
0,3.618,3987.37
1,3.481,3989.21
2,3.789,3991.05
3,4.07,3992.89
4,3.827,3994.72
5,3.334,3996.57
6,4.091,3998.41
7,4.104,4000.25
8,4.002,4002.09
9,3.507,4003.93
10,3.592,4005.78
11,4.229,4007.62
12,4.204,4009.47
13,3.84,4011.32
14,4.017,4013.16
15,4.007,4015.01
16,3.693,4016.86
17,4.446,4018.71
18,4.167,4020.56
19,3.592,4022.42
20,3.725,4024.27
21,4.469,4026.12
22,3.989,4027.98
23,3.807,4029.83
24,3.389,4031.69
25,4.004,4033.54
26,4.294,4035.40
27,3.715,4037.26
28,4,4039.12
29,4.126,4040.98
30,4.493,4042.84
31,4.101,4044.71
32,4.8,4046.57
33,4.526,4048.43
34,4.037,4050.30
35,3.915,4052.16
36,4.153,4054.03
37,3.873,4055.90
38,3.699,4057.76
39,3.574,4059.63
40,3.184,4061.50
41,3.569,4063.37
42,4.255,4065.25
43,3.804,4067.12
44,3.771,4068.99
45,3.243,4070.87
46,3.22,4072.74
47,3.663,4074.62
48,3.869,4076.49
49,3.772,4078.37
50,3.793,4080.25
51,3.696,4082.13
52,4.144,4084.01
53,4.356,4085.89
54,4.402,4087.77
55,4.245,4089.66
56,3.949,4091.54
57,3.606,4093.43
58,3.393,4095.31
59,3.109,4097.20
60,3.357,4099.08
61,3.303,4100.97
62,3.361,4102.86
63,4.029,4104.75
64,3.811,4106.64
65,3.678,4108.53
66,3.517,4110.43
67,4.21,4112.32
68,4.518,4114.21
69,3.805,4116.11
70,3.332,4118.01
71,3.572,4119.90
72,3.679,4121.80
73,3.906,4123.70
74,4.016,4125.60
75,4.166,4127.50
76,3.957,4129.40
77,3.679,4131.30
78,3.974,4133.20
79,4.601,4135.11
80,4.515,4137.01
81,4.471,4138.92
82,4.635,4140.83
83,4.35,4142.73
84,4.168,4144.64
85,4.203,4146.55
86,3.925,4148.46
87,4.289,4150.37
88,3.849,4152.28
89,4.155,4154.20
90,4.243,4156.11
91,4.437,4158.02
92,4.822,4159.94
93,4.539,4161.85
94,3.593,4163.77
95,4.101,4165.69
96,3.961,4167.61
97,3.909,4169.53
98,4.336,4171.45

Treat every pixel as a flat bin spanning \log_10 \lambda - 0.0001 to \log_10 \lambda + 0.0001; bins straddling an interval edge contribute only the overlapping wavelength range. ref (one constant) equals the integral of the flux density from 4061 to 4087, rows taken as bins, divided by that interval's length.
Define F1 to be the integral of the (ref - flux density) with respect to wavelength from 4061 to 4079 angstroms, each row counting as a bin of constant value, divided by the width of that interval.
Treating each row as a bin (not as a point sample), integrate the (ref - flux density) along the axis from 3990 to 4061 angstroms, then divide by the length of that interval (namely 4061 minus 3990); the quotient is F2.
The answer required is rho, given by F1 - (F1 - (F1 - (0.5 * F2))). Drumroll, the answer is 0.2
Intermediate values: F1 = 0.1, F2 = -0.22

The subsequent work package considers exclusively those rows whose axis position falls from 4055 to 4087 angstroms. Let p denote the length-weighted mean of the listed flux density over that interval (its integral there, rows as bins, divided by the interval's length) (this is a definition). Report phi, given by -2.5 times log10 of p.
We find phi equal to -1.43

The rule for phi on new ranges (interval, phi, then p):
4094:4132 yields -1.43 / 3.72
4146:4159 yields -1.55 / 4.16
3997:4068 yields -1.50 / 3.97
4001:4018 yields -1.48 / 3.91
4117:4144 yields -1.52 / 4.06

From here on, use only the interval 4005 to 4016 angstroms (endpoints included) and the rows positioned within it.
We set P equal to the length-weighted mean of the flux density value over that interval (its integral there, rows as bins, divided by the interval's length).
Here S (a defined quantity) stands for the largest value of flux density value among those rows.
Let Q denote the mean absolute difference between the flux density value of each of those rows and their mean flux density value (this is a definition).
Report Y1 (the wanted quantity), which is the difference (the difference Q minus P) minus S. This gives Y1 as -8.0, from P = 3.99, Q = 0.18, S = 4.229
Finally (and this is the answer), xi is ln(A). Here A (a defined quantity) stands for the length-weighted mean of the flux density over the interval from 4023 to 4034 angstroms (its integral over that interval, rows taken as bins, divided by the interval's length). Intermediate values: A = 3.89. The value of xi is 1.36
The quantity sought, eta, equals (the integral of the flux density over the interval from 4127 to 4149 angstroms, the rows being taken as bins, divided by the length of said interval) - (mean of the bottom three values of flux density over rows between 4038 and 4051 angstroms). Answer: 0.18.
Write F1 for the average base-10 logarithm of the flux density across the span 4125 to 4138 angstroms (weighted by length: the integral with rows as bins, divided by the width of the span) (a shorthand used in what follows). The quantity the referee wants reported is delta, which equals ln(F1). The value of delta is -0.49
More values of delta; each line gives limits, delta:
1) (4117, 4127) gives -0.56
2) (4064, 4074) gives -0.58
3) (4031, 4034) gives -0.57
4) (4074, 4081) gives -0.55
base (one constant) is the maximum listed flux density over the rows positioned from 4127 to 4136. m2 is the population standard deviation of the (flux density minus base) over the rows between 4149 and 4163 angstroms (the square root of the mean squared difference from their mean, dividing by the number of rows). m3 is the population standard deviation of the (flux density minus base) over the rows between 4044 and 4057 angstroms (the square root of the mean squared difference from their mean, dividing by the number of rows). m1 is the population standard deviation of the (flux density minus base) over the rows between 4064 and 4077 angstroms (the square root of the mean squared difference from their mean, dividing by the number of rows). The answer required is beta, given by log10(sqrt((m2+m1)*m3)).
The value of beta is -0.35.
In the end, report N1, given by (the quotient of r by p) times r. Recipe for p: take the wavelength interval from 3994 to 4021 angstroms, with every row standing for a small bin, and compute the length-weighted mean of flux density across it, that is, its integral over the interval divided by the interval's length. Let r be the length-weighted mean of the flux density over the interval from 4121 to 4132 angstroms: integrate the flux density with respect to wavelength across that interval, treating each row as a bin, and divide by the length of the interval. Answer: 3.9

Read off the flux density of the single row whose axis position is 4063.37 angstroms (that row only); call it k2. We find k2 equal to 3.569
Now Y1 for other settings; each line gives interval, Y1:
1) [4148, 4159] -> -8.4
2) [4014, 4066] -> -8.5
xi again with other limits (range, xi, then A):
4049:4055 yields 1.40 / 4.06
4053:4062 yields 1.31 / 3.72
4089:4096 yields 1.33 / 3.80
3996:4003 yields 1.36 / 3.91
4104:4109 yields 1.35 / 3.85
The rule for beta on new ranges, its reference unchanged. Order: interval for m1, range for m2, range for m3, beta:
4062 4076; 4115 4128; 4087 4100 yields -0.29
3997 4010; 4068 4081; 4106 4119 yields -0.35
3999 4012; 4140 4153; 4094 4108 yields -0.41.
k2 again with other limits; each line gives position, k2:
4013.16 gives 4.017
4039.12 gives 4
